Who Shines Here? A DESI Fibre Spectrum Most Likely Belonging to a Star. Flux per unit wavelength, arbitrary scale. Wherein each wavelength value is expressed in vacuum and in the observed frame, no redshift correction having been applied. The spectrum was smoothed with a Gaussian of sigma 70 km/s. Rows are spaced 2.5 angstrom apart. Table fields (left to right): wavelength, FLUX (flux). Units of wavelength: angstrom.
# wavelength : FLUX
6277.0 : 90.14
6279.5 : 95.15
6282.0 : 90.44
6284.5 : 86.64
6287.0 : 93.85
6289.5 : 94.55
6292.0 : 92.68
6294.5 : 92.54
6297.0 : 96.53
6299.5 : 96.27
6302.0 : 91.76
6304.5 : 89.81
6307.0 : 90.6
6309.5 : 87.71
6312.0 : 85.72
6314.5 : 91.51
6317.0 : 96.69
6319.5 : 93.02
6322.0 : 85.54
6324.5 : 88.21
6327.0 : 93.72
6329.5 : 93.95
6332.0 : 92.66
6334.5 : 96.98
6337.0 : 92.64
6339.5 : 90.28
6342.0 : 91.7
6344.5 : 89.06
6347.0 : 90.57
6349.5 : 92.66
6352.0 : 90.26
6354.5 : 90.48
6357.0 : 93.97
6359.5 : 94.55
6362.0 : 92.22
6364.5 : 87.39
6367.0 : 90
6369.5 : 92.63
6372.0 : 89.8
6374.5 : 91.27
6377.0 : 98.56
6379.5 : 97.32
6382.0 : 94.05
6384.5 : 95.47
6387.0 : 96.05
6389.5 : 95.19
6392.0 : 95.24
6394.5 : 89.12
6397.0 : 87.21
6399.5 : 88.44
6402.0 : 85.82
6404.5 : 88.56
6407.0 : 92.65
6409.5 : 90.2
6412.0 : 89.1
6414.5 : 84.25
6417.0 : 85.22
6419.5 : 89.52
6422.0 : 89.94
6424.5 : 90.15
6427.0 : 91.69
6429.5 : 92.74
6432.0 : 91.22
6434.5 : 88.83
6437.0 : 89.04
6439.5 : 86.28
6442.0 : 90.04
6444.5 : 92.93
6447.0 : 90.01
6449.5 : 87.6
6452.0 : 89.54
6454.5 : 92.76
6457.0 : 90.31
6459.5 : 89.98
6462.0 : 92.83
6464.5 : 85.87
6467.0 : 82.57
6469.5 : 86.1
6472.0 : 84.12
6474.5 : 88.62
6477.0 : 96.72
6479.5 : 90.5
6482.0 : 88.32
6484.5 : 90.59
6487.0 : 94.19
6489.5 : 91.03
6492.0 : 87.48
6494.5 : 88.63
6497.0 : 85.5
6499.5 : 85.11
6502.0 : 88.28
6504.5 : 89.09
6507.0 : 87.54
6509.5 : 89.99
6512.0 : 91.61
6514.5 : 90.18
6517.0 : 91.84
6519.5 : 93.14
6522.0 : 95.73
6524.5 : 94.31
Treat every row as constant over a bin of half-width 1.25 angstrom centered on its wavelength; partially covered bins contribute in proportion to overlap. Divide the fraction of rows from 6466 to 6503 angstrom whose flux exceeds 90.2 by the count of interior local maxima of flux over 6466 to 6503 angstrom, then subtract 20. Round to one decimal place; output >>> -19.9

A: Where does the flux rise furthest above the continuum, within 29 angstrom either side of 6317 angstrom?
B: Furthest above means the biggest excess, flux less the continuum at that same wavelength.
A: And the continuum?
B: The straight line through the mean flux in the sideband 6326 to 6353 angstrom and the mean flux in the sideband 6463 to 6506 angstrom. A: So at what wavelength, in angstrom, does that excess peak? 6334.5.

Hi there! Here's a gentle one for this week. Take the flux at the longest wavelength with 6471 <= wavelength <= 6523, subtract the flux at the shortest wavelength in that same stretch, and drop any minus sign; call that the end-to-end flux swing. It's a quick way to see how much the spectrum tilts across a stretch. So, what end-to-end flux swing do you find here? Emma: 11.6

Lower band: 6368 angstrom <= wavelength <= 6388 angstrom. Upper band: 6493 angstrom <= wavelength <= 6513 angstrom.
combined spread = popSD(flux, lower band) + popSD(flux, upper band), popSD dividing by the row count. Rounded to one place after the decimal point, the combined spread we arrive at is 4.9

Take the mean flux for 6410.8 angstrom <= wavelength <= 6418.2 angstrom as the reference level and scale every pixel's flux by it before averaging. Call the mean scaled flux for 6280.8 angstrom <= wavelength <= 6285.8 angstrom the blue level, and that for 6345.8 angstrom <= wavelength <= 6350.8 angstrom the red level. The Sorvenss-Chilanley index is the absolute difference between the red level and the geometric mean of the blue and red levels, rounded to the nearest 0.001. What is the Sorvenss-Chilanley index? 0.018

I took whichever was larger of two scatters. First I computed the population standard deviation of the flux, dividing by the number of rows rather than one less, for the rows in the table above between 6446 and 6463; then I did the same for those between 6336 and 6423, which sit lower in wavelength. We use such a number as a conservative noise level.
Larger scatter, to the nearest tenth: 3.3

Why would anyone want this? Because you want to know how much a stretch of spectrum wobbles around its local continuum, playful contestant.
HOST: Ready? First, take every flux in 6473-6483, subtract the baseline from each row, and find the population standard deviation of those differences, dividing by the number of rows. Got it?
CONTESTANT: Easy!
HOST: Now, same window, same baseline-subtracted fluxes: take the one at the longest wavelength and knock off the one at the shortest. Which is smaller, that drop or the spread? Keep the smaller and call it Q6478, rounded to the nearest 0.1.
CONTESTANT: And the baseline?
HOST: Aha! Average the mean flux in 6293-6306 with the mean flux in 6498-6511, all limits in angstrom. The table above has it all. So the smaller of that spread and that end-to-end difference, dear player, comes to -0.3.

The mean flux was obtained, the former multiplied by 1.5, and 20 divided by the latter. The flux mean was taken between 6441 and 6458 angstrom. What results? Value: 0.147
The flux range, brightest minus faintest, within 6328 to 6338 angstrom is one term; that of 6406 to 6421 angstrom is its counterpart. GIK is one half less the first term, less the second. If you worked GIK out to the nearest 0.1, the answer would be -12.2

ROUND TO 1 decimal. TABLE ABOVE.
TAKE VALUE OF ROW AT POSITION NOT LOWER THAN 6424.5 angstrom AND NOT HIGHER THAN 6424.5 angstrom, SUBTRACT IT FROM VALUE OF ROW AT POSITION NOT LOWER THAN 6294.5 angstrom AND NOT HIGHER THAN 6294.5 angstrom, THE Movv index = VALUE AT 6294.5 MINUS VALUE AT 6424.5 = 2.4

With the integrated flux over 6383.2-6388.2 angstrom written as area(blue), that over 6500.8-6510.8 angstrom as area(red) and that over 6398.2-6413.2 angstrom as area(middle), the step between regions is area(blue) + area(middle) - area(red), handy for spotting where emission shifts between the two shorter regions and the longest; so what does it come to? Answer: 928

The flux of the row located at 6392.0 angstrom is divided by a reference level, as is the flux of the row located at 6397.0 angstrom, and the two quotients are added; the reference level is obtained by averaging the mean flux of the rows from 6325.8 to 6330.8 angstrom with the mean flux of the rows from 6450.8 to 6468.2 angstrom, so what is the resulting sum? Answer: 1.99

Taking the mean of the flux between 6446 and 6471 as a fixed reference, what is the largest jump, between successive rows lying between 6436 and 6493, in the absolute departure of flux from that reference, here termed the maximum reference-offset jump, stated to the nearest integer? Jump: 8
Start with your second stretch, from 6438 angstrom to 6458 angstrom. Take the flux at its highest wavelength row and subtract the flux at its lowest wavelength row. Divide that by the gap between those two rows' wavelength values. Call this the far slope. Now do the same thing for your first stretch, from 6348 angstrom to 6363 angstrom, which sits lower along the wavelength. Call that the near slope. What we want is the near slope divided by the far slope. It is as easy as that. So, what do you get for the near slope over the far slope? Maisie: -0.2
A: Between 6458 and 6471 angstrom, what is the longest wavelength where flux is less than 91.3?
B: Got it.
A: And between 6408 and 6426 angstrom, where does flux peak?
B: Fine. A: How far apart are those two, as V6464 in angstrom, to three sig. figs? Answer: 60.0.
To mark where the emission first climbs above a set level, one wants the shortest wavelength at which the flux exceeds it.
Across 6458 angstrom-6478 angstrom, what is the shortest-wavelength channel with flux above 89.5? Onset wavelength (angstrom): 6459.5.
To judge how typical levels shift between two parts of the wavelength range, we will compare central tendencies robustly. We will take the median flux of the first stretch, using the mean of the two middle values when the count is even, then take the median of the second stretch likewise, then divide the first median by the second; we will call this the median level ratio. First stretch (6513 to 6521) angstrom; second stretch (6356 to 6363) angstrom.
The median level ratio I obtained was 0.98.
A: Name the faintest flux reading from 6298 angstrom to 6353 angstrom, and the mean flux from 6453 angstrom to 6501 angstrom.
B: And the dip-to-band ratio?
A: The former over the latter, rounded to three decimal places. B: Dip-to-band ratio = 0.961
